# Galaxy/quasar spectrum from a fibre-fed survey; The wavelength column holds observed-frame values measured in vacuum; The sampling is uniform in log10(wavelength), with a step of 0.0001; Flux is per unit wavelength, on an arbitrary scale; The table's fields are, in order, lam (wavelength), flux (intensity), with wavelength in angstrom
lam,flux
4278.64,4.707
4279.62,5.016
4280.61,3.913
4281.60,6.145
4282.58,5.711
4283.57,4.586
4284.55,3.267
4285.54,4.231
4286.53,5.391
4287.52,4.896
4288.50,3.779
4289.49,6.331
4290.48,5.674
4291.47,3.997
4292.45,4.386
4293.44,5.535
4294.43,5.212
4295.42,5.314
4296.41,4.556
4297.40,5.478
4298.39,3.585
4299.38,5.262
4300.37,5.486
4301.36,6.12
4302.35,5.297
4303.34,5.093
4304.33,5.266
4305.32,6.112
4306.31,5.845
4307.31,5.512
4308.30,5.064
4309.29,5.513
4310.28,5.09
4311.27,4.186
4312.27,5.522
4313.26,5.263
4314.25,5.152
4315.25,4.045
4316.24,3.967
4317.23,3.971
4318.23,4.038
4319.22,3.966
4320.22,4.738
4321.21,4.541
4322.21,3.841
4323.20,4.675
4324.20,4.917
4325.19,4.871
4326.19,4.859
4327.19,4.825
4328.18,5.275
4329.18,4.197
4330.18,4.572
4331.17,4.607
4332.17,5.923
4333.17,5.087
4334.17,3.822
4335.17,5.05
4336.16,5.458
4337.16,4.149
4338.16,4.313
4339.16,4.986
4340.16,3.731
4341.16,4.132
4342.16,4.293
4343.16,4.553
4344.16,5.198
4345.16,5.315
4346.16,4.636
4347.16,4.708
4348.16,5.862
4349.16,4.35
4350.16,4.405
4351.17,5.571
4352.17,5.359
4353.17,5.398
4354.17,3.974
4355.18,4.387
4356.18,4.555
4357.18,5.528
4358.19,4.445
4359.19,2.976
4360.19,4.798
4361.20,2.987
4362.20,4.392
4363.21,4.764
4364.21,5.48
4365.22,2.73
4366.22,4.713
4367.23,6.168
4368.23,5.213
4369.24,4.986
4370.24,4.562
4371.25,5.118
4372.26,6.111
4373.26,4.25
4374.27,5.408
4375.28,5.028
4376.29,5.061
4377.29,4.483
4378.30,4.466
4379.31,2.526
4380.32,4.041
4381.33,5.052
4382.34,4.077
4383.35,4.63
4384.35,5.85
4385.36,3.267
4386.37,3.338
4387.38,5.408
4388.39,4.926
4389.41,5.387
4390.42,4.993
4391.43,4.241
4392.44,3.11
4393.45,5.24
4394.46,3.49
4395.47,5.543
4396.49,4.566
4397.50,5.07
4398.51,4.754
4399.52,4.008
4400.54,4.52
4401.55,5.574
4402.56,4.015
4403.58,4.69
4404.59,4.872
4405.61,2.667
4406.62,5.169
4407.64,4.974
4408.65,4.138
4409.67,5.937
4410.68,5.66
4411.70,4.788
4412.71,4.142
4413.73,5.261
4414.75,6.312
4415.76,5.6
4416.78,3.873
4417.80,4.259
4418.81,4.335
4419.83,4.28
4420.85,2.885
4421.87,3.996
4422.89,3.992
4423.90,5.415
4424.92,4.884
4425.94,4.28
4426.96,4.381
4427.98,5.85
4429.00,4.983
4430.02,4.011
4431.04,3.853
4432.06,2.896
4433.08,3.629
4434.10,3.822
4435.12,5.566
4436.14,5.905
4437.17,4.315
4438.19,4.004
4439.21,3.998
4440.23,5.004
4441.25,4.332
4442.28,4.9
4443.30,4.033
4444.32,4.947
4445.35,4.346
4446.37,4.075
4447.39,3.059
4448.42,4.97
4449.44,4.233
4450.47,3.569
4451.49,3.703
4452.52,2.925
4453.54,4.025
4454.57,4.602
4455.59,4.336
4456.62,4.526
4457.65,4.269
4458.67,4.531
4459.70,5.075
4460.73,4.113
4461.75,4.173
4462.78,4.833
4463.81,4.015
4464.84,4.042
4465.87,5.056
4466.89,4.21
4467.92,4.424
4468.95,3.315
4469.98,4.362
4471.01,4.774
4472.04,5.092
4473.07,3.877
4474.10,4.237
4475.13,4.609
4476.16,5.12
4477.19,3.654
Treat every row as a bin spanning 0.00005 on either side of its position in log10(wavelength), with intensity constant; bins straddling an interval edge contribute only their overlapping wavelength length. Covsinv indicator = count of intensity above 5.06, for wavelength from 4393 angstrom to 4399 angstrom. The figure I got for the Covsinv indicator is 3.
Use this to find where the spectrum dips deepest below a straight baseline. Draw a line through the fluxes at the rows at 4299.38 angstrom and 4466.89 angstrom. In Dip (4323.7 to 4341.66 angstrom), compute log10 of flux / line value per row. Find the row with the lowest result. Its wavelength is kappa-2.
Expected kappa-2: 4340.16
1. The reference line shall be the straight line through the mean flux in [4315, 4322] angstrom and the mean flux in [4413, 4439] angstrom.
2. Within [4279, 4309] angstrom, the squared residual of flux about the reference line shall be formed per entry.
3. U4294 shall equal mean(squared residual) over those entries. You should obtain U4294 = 1.5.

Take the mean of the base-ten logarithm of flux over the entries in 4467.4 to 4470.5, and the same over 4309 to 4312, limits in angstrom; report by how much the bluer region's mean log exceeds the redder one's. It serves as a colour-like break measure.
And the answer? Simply 0.09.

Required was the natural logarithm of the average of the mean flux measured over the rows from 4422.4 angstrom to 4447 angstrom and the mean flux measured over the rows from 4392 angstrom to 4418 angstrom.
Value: 1.524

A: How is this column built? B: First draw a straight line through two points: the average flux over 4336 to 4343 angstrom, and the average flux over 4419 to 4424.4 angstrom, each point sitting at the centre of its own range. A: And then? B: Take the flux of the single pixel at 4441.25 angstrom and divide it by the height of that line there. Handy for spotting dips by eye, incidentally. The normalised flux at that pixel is 1.07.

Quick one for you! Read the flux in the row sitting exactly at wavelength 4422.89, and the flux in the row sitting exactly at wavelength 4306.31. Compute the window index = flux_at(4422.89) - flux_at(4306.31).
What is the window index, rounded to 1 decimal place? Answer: -1.9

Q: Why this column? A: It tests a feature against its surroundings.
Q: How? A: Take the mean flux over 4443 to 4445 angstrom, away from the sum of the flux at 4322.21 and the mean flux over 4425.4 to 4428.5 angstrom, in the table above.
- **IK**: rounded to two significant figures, 4.2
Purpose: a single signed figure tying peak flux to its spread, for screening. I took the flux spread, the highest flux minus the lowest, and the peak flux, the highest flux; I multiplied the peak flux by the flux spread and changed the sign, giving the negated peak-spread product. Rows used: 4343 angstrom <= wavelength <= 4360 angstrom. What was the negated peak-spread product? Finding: -16.9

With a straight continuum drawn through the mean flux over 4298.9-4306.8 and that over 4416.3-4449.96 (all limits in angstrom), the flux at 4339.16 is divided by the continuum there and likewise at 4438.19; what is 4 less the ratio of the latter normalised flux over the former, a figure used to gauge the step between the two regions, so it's 3.02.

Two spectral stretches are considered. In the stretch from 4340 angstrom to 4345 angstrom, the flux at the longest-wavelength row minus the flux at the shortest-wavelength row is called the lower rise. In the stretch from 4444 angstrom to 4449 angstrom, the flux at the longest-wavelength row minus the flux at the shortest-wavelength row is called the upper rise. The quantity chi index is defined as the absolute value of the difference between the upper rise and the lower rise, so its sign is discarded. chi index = 1.4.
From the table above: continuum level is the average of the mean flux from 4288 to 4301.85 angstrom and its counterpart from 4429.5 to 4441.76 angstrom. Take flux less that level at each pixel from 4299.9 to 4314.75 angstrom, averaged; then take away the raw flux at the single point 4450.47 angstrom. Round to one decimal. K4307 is -2.9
